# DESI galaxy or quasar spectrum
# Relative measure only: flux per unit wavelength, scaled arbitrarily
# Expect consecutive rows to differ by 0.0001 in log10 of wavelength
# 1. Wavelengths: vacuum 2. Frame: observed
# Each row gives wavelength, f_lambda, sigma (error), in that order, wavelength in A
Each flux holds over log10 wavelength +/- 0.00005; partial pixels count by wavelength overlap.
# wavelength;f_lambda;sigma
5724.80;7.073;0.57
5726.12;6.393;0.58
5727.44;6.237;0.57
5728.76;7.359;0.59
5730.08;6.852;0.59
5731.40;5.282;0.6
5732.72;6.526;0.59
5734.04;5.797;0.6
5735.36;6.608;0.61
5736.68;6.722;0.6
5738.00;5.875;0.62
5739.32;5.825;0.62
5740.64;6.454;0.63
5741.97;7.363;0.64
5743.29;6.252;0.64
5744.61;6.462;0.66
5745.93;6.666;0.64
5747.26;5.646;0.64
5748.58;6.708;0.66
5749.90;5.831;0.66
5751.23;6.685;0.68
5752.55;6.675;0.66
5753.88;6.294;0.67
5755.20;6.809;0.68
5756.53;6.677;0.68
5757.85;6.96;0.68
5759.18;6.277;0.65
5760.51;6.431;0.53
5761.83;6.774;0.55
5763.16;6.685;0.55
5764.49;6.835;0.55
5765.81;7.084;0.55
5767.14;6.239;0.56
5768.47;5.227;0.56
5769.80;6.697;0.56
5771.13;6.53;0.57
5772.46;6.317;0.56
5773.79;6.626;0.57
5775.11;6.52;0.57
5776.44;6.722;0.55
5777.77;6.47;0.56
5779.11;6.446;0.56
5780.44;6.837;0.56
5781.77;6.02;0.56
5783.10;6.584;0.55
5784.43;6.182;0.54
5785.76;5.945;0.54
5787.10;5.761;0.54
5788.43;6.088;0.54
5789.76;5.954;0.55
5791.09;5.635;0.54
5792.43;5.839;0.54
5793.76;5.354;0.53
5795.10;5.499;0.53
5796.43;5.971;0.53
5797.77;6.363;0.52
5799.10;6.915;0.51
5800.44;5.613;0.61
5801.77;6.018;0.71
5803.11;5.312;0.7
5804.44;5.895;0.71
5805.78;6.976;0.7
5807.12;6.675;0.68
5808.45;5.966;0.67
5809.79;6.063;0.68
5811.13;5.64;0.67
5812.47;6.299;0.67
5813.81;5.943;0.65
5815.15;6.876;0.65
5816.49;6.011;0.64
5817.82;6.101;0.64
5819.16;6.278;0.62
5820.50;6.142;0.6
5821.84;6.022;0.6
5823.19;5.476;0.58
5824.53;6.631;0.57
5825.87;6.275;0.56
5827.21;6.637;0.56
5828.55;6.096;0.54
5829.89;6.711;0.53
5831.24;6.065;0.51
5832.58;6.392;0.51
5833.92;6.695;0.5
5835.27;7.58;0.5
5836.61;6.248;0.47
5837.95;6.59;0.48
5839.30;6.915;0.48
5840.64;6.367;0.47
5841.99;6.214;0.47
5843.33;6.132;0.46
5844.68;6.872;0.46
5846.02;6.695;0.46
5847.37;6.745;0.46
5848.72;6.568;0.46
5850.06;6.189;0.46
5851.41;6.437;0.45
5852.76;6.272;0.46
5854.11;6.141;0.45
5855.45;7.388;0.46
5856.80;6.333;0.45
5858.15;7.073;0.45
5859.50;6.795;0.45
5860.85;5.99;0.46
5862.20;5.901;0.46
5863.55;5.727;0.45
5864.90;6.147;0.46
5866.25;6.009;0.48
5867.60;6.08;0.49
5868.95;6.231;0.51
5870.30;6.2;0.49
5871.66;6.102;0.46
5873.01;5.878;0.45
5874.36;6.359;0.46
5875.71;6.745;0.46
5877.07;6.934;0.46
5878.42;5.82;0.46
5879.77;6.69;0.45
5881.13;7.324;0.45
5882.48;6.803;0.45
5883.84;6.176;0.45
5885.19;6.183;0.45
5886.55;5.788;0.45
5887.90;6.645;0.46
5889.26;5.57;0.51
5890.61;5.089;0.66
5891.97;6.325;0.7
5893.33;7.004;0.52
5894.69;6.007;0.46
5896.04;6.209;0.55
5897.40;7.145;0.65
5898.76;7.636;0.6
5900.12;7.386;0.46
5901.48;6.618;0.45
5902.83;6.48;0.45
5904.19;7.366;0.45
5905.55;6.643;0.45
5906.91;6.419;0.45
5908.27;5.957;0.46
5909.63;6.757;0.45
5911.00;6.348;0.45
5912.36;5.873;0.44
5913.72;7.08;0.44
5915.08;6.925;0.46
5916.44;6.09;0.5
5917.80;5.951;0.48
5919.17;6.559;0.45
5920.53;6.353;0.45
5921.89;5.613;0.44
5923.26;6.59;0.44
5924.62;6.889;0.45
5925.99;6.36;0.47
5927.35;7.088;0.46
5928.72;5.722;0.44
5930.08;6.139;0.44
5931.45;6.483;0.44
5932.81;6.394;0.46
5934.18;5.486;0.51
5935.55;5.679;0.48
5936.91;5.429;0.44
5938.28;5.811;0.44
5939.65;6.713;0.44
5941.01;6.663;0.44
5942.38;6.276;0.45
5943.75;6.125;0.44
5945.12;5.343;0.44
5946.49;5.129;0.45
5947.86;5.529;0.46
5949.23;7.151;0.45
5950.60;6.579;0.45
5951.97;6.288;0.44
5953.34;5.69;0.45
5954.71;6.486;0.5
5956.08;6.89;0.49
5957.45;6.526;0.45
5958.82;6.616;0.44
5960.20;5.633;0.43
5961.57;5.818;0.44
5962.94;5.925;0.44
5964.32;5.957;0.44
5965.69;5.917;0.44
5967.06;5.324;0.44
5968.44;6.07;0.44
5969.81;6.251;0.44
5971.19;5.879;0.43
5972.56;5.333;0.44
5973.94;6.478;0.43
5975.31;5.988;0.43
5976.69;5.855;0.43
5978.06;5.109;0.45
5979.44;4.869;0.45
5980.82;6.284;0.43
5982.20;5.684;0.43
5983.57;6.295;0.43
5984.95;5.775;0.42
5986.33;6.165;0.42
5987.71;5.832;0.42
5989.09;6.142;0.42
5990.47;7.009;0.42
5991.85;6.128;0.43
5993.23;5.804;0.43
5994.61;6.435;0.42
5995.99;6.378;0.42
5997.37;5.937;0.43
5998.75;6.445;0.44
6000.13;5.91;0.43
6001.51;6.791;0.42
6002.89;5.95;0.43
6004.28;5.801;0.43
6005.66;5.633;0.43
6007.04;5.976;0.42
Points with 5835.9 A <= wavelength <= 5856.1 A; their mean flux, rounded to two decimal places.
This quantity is 6.52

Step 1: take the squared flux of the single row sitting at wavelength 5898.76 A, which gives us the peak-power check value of 58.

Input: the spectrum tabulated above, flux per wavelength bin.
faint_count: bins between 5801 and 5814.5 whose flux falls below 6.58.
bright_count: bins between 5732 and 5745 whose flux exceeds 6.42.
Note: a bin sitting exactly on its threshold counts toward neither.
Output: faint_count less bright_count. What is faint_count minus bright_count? 2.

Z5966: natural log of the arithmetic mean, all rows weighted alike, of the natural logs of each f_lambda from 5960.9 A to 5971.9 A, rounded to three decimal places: 0.573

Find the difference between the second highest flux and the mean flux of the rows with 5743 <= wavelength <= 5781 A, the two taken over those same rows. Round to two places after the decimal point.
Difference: 0.46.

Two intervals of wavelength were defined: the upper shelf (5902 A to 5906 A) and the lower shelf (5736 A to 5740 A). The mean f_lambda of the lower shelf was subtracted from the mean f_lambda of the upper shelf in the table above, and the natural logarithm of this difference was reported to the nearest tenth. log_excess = -0.4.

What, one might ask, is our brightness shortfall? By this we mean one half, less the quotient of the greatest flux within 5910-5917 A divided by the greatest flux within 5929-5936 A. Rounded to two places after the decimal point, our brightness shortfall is -0.59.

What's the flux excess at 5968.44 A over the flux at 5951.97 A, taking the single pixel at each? -0.2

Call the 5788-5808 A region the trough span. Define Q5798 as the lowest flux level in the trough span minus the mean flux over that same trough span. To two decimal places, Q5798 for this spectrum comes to -0.70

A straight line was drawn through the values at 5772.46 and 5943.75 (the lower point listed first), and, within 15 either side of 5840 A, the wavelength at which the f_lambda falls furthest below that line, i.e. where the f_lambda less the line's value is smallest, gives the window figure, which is 5831.24 A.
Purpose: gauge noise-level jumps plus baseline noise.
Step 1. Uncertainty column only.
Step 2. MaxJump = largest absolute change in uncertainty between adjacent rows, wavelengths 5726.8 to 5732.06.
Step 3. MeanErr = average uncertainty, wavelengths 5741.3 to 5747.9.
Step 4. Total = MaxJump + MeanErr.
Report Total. 0.66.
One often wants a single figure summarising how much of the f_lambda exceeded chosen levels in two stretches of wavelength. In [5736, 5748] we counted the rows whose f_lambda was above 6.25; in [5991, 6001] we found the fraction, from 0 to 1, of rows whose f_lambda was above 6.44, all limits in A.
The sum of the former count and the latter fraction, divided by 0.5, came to 12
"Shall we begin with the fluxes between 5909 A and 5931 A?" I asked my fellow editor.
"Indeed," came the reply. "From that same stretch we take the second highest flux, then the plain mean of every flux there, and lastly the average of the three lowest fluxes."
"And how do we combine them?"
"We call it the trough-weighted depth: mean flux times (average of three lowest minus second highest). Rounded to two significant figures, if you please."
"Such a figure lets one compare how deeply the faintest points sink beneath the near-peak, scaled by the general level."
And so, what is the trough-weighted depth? -8.6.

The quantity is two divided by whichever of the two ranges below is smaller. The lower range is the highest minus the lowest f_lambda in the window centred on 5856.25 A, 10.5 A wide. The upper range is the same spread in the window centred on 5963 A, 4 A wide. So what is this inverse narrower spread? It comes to 14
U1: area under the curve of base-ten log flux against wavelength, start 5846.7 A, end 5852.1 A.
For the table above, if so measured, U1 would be 4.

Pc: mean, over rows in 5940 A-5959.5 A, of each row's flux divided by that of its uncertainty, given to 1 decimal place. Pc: 13.8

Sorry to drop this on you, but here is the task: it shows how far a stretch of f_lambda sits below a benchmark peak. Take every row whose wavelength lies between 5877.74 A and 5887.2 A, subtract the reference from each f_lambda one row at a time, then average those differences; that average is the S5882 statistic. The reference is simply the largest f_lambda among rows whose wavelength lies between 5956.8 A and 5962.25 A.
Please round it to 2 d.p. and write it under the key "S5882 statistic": -0.22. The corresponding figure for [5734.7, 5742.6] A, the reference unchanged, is -0.14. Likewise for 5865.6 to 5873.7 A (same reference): -0.53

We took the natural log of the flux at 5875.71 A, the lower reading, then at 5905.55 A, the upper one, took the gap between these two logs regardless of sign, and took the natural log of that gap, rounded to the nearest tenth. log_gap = -4.2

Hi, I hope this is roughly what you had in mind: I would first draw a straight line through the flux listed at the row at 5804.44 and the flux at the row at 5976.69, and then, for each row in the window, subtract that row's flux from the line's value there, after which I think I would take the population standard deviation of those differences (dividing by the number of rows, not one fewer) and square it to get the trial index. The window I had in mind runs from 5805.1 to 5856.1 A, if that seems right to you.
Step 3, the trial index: 0.18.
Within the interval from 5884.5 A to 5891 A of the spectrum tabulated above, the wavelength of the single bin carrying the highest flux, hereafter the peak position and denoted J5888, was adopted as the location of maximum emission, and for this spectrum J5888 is 5887.90 A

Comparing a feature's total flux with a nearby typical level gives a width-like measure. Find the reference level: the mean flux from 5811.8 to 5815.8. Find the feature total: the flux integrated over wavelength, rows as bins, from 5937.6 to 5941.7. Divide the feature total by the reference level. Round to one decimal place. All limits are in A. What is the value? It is 4.1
